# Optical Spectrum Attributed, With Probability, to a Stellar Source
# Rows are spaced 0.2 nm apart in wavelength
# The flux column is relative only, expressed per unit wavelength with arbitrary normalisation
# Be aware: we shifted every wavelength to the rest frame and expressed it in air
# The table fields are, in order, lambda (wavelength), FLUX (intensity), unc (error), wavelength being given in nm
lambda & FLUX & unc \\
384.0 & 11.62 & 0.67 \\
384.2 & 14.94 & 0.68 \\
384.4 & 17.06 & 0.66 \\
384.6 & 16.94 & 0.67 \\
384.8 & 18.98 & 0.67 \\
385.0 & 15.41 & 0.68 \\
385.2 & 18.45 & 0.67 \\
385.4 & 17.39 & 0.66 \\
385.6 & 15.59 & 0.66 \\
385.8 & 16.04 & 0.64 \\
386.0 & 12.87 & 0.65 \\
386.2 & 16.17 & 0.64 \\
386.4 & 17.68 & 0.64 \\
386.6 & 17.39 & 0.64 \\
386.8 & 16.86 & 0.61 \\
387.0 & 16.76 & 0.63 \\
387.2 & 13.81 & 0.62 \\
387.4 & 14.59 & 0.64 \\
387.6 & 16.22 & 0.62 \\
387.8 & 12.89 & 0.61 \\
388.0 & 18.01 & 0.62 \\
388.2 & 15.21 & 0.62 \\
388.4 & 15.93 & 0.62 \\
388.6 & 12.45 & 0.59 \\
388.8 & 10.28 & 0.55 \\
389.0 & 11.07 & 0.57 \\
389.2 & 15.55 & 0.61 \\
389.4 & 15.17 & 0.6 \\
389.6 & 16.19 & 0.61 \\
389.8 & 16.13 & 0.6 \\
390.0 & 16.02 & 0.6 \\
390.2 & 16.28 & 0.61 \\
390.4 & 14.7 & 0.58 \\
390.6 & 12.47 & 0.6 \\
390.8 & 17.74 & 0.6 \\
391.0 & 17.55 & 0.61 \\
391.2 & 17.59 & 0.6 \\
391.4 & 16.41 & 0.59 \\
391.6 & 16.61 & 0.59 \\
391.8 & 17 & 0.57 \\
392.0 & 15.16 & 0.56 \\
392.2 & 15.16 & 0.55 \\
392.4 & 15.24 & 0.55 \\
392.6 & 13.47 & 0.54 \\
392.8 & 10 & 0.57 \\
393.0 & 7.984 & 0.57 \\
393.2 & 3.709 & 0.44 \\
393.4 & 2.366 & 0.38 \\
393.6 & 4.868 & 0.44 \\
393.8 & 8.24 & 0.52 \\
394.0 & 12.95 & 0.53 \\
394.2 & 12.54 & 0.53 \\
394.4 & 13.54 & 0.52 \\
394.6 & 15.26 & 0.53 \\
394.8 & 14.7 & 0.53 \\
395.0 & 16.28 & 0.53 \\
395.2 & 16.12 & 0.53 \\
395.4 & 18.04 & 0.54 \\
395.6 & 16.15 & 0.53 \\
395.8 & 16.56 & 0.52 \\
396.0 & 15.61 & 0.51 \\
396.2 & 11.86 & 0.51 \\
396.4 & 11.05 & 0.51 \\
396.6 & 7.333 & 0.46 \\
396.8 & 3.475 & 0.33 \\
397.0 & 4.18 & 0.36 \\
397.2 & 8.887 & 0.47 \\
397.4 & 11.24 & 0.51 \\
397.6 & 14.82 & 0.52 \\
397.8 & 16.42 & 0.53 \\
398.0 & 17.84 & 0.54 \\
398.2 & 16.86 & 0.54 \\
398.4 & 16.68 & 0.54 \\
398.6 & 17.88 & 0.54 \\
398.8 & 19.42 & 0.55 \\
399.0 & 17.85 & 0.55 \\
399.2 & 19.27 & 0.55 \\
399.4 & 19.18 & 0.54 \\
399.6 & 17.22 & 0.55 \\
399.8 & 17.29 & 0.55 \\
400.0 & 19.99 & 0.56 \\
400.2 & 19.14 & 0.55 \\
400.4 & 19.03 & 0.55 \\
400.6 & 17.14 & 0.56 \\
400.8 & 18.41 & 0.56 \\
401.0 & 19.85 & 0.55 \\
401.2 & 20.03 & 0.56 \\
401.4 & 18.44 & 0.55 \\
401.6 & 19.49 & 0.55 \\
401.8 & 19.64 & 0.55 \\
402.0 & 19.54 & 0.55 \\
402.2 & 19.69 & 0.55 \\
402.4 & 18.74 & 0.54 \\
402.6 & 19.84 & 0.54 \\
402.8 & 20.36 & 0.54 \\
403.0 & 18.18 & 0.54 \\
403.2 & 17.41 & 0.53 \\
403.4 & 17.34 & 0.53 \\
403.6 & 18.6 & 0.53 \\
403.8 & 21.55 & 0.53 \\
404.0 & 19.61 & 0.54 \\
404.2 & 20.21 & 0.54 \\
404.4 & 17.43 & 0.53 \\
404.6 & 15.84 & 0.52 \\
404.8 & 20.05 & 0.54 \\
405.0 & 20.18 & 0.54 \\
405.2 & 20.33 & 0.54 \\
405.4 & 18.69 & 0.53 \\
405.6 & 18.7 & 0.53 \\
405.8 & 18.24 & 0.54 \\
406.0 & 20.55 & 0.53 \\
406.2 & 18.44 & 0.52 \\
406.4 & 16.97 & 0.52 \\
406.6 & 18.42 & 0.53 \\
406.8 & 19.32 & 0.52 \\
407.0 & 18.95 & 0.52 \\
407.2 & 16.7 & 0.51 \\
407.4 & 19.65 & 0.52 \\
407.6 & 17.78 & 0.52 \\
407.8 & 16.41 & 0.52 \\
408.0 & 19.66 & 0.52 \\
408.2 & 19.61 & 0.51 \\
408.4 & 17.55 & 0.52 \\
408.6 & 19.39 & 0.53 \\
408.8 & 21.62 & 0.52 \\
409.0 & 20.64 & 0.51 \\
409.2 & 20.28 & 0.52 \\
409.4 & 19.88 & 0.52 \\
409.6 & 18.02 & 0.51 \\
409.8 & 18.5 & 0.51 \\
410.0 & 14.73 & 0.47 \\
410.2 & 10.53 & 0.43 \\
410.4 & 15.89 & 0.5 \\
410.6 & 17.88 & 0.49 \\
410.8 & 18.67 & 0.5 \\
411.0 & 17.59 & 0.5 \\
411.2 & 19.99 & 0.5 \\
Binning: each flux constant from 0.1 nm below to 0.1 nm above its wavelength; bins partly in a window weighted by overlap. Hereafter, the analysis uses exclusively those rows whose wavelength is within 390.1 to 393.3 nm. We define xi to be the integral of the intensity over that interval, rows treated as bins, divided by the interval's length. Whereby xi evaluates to 14.2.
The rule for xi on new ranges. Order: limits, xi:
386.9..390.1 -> 14.8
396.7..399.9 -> 14.9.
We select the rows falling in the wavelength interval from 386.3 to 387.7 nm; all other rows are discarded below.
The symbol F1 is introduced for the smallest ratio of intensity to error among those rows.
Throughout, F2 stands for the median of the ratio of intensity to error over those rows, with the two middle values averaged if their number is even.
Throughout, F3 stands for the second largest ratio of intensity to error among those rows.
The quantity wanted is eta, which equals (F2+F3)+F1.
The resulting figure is 77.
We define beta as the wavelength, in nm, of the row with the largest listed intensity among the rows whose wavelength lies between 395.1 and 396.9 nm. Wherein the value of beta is 395.4 nm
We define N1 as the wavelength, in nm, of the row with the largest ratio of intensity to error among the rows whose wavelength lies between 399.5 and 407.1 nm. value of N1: 403.8 nm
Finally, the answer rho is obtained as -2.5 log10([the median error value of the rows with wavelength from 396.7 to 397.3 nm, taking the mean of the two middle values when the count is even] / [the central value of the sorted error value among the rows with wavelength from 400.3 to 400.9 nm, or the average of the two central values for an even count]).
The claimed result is 0.480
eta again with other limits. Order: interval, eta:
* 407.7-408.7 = 106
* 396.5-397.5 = 45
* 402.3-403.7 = 104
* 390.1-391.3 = 78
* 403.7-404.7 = 104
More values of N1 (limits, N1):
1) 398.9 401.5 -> 401.0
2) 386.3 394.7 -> 391.8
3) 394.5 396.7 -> 395.4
